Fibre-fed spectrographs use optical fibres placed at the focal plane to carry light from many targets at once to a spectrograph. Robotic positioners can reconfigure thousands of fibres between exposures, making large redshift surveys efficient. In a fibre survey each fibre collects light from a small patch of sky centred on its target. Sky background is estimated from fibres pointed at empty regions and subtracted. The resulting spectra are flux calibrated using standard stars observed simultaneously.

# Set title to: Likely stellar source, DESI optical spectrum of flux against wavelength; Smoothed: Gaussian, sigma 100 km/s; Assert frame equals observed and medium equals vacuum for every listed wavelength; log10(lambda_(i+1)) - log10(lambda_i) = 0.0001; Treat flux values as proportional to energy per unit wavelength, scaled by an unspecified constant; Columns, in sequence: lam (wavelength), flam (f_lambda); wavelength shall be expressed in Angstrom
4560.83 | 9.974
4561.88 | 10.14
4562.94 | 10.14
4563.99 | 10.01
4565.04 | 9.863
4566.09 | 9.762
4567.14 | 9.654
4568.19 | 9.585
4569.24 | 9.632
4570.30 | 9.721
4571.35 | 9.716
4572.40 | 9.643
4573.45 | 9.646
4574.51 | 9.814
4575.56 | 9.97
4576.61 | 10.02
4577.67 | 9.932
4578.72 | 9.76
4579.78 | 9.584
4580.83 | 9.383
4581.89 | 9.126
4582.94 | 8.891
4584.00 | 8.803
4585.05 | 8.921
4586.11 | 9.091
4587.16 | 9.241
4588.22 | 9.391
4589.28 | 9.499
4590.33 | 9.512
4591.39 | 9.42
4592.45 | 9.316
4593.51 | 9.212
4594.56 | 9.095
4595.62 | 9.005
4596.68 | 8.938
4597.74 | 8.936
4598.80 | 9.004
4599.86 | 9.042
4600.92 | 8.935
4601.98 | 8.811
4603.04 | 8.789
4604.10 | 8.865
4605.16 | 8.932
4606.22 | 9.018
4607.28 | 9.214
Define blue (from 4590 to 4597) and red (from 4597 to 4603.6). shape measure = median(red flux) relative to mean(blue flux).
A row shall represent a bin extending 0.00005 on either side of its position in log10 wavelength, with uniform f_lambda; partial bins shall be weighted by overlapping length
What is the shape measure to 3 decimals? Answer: 0.970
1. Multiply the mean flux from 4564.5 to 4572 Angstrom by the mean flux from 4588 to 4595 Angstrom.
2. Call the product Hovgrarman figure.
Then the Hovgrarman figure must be 91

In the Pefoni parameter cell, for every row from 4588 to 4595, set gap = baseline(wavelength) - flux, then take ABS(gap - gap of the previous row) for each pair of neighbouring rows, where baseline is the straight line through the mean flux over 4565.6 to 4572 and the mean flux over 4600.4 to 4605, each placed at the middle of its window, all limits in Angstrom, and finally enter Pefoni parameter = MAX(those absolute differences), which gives 0.13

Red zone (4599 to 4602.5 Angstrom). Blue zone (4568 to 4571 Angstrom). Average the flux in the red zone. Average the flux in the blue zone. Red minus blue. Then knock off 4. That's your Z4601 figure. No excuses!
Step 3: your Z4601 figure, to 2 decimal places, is -4.72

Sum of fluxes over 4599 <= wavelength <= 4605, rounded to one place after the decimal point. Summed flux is 44.4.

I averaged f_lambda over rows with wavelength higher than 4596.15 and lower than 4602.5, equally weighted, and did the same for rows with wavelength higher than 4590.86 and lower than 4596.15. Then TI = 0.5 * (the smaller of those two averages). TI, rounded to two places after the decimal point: 4.47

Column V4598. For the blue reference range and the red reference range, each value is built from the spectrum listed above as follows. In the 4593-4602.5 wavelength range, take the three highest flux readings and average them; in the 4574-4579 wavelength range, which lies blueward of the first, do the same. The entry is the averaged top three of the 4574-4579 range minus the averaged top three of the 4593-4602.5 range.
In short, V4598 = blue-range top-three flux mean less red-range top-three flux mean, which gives 0.9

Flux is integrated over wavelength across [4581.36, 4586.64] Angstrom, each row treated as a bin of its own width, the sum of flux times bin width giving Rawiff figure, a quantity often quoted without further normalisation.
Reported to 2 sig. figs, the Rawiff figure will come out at 47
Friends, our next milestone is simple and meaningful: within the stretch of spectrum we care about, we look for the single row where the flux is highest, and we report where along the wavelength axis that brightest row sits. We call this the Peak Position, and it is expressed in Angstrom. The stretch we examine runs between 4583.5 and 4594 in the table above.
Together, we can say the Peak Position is 4590.33 Angstrom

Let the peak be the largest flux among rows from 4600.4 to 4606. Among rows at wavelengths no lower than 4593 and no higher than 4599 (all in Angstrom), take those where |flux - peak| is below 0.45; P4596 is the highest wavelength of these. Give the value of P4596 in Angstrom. 4598.80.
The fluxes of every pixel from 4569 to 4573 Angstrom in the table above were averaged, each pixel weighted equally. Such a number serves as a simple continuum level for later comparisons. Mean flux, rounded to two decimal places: 9.68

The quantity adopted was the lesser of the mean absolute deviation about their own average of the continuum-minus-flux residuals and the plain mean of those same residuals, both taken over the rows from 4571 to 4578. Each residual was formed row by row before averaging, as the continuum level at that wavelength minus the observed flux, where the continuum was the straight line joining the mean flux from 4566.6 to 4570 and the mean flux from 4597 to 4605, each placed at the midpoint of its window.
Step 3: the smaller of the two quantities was -0.33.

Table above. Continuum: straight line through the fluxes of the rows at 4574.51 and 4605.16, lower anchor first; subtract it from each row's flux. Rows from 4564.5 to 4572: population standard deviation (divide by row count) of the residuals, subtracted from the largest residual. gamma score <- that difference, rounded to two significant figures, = -0.27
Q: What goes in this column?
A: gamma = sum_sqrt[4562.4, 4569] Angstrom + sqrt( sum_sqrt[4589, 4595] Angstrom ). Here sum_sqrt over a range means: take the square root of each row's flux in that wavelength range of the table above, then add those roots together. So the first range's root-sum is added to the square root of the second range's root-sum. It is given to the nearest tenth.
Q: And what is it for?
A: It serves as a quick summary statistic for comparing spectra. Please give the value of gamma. 23.1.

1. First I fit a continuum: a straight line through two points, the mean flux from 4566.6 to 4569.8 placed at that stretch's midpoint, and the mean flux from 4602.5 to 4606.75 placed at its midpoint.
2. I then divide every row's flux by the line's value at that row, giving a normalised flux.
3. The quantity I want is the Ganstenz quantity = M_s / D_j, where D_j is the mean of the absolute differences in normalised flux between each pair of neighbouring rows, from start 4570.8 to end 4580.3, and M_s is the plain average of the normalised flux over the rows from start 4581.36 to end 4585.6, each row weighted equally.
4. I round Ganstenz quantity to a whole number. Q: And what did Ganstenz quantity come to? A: 82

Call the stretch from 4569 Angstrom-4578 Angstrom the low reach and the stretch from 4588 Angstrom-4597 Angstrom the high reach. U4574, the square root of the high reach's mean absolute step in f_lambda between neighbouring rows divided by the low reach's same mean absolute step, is 1.0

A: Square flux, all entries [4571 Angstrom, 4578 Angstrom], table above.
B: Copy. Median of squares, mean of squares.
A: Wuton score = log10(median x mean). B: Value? 3.97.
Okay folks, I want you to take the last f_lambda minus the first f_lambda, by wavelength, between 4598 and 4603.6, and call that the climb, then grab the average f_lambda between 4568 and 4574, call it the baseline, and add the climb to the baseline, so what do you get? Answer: 9.44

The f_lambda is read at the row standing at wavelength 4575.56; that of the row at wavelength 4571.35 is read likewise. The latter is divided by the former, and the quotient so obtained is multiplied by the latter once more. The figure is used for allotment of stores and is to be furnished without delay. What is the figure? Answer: 9.5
